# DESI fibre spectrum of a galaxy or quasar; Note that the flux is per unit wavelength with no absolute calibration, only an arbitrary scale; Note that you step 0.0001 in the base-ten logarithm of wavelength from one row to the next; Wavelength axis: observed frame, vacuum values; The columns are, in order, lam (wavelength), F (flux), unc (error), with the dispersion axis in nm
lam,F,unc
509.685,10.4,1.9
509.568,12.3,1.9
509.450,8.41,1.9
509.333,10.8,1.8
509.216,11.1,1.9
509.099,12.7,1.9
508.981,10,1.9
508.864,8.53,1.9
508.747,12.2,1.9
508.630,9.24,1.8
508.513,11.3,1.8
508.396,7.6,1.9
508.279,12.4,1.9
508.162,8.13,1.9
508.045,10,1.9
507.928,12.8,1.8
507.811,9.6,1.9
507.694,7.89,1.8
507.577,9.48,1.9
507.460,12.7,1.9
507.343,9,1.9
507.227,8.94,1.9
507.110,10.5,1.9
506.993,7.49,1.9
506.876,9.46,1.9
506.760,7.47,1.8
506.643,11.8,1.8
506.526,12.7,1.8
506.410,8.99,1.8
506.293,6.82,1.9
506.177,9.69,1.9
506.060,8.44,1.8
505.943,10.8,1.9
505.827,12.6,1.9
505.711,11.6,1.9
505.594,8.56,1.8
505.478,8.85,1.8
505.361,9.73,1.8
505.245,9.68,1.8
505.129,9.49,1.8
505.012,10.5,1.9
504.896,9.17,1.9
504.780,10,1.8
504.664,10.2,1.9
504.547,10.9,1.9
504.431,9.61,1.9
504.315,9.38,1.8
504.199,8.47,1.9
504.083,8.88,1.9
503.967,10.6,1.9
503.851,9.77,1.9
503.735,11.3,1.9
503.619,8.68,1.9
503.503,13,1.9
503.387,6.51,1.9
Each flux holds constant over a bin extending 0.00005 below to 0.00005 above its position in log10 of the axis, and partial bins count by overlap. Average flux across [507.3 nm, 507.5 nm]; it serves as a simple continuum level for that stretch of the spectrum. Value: 10.8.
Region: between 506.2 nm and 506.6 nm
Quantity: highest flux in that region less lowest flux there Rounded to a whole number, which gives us 6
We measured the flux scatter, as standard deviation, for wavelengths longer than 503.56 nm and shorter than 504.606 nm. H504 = 1.0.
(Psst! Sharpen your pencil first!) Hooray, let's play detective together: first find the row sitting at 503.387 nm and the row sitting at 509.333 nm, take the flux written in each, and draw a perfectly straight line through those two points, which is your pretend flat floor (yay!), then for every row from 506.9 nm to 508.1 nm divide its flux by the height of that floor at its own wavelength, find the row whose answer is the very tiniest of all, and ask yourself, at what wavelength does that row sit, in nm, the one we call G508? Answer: 507.694 nm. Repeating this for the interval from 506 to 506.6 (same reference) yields 506.293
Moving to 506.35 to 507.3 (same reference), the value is 506.993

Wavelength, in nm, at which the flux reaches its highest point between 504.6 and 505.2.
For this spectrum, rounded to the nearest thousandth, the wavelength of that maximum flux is 505.012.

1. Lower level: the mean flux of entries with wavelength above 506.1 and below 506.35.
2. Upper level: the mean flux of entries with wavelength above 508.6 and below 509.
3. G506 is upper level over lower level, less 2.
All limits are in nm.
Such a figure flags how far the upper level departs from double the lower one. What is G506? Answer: -0.79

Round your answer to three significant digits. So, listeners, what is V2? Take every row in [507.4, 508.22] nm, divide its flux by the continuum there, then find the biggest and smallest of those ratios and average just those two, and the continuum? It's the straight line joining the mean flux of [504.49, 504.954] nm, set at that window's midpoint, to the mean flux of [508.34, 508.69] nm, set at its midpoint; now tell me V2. 1.09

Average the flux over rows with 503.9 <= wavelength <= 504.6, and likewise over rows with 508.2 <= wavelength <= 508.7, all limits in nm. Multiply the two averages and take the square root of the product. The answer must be 9.9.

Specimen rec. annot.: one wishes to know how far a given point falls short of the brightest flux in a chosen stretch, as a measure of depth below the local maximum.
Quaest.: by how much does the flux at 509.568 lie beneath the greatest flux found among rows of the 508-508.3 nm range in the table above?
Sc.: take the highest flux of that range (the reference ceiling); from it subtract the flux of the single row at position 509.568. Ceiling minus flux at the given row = 0.1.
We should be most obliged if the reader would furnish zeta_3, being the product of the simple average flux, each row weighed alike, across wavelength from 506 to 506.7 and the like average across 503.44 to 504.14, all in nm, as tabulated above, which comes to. 101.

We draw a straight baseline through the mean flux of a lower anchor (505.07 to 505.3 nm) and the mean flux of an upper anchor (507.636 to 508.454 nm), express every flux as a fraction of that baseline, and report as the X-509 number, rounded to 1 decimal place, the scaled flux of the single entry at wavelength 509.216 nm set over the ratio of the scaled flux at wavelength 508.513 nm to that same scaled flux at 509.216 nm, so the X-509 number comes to 1.1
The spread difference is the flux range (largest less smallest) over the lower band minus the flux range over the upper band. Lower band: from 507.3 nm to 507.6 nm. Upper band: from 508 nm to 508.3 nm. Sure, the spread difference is -0.6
